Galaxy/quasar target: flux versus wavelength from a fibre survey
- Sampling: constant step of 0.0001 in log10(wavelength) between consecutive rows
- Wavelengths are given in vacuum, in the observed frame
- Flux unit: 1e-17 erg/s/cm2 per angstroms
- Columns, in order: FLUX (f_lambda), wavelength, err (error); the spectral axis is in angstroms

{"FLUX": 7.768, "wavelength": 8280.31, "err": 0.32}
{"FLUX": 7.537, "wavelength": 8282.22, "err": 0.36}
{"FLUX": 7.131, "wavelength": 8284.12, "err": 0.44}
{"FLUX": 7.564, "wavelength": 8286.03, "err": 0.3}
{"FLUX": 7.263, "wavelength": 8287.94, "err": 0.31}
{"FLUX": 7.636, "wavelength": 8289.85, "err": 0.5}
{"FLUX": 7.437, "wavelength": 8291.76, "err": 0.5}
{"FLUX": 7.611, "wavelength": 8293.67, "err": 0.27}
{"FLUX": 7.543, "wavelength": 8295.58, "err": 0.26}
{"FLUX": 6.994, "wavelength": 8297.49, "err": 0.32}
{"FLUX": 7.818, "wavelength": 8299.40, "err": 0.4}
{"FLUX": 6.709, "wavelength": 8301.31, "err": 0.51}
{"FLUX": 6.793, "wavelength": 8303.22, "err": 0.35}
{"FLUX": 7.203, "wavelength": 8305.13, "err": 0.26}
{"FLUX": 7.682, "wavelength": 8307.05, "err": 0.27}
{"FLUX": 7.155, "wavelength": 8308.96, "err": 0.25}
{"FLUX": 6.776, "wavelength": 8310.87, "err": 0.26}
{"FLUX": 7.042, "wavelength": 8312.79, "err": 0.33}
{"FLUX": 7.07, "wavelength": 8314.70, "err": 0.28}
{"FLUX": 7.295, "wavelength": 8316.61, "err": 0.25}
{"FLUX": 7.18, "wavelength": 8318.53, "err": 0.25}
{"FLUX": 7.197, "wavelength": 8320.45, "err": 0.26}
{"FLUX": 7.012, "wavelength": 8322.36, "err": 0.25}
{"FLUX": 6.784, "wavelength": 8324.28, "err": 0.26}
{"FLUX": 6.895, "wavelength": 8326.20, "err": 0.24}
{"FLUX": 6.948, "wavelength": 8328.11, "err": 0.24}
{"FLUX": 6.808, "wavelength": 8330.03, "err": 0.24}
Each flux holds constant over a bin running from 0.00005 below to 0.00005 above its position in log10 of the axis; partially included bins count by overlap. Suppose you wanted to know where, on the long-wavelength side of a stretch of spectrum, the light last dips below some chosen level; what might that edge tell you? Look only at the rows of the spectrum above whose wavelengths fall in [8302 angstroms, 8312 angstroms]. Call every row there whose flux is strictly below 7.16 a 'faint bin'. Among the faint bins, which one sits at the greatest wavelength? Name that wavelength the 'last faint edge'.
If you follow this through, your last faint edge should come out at 8310.87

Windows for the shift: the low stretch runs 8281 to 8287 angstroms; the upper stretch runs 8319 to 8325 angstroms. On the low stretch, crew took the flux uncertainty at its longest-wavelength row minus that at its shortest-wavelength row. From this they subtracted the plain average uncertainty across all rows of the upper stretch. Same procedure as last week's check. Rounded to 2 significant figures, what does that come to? -0.32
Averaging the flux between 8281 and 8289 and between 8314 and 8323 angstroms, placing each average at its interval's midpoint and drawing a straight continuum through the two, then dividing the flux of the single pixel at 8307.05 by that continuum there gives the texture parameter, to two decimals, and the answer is 1.06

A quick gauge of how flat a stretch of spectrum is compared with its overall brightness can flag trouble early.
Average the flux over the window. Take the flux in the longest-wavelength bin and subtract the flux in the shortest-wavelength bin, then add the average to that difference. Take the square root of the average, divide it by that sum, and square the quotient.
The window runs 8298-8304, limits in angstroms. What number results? 0.192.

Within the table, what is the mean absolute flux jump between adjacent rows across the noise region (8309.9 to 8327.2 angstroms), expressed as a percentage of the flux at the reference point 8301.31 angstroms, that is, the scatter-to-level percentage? 2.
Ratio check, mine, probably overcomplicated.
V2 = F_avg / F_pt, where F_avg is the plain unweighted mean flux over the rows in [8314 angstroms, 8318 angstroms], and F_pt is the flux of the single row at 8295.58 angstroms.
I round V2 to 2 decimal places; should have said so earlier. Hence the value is 0.95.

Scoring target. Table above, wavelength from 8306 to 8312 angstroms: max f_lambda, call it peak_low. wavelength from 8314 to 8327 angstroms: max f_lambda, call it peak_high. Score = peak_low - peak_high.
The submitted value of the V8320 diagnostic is 0.39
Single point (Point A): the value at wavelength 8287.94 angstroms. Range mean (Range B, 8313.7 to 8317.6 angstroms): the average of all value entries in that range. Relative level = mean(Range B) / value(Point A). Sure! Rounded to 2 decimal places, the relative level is 0.99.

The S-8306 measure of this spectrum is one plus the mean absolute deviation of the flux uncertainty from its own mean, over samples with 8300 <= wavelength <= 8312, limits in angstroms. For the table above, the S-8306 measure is 1.08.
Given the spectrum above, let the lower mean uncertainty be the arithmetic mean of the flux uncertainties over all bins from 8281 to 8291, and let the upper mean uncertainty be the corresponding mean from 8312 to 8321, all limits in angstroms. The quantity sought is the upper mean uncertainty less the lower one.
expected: -0.11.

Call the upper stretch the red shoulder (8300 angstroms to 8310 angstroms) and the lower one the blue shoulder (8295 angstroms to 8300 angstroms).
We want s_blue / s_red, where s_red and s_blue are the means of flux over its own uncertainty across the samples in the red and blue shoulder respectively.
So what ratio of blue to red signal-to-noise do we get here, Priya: 1.00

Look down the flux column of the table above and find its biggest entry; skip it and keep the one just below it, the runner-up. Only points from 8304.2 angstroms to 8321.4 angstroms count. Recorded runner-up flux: 7.295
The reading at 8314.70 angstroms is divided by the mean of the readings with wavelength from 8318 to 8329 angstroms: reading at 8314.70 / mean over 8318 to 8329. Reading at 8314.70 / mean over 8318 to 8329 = 1.01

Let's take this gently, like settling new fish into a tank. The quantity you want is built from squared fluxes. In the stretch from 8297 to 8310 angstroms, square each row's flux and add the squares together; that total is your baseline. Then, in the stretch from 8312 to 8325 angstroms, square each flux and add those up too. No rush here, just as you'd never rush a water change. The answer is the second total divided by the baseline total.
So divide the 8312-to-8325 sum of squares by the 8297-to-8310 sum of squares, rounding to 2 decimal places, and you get 0.97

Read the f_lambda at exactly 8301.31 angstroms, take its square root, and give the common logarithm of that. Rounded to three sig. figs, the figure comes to 0.413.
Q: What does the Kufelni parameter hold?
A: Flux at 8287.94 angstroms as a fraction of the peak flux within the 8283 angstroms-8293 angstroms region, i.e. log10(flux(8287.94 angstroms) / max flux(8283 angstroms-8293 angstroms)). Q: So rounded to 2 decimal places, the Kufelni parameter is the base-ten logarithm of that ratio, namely -0.02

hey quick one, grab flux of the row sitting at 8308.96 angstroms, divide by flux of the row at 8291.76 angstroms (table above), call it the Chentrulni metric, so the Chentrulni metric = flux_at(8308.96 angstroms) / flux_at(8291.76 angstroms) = 0.96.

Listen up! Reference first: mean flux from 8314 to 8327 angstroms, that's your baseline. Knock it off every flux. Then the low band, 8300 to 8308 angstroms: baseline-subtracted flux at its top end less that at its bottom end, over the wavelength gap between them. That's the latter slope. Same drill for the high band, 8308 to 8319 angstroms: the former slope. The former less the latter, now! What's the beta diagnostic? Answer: -0.17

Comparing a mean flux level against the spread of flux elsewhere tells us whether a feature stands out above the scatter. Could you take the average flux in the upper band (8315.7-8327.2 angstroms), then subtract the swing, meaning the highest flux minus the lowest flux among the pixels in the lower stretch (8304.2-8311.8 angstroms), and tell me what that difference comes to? 6.15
